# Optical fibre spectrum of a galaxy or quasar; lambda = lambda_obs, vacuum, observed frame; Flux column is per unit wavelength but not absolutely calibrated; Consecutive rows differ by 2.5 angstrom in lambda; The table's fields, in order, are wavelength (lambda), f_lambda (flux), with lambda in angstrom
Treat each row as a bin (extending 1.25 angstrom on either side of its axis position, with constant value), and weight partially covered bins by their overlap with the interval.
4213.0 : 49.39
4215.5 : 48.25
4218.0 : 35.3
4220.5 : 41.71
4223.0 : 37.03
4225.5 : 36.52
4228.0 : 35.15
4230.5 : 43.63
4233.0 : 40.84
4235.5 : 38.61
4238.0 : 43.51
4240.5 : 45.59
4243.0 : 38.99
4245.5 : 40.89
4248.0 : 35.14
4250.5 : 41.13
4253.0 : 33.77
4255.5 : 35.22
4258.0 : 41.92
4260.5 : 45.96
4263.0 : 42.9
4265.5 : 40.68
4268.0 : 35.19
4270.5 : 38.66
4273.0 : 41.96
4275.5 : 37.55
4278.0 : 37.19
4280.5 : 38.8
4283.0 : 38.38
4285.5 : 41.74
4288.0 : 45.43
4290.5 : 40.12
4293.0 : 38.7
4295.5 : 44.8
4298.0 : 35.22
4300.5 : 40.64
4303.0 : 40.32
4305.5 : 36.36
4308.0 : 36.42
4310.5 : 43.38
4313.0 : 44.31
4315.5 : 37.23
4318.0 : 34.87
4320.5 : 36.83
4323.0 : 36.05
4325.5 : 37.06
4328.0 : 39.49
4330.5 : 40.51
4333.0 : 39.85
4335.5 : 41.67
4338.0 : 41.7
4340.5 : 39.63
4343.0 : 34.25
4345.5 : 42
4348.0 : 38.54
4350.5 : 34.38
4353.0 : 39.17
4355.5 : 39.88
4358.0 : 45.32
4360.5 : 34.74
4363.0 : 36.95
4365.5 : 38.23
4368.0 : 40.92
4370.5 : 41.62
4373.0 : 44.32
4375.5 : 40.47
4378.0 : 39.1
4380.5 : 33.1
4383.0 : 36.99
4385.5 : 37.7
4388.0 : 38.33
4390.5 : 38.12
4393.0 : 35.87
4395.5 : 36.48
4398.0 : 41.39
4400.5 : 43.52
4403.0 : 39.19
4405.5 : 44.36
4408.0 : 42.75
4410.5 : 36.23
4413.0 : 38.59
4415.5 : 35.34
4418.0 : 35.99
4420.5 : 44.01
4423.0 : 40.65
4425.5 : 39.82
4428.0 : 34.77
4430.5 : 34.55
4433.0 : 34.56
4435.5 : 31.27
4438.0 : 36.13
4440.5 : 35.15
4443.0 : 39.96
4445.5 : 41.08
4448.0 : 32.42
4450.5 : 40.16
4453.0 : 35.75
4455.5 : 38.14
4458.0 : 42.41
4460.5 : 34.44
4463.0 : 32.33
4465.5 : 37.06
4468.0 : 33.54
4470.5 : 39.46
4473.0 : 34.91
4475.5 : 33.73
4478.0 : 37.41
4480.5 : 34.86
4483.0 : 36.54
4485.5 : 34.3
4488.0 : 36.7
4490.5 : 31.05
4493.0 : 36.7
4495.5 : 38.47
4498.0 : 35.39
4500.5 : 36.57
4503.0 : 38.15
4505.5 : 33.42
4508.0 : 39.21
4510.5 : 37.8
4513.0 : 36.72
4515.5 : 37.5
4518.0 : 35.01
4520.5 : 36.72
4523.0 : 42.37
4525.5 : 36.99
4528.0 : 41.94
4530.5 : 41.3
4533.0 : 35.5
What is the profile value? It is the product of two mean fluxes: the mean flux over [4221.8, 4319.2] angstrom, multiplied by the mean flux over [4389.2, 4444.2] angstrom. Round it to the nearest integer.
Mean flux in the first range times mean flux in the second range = 1510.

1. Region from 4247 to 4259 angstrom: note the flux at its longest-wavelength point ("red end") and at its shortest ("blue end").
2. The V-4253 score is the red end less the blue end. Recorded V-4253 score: 7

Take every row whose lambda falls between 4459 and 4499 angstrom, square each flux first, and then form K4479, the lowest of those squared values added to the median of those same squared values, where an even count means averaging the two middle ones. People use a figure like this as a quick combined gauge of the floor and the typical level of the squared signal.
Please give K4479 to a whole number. 2200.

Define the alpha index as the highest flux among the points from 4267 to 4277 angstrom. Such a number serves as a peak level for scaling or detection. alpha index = 41.96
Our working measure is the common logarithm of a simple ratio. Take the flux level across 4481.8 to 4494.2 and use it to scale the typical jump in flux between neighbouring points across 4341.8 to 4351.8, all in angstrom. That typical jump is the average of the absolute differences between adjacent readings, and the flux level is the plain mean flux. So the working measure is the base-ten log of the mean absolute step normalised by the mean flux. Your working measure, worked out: -0.84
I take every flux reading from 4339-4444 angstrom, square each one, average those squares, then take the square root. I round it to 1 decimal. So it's 38.6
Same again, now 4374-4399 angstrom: 37.8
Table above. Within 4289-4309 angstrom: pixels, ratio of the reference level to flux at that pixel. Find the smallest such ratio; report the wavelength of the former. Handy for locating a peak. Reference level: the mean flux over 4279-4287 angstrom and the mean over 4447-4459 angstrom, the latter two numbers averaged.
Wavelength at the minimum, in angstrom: 4295.5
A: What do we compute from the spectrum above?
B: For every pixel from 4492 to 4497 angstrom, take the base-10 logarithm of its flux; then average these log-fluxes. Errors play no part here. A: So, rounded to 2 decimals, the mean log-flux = 1.57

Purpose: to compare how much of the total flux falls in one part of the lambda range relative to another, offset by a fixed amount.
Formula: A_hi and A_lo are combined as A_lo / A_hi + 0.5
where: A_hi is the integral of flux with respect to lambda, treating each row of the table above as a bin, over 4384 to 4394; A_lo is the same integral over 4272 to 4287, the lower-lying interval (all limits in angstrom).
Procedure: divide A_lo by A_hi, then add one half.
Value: 2.1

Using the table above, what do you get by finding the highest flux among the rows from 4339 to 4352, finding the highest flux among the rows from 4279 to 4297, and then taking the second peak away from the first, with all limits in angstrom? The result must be -3.4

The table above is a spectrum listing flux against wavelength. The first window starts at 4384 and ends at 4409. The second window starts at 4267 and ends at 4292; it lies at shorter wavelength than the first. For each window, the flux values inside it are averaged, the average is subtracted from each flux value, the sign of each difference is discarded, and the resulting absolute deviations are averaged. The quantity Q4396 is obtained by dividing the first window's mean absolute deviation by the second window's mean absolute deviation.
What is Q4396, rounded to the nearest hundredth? 1.15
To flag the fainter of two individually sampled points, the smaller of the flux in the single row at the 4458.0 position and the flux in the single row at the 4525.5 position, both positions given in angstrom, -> 37.0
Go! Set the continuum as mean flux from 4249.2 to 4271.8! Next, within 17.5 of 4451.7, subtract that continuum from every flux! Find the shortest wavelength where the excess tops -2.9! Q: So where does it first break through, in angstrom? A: 4443.0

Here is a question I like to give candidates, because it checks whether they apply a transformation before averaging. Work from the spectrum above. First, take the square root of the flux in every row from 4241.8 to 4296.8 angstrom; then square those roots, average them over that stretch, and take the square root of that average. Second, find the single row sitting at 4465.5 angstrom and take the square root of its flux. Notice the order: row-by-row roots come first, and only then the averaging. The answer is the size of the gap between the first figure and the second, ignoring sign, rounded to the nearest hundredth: 0.22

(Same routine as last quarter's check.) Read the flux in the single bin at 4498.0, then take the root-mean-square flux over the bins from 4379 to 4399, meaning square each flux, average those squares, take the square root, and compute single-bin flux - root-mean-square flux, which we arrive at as -1.9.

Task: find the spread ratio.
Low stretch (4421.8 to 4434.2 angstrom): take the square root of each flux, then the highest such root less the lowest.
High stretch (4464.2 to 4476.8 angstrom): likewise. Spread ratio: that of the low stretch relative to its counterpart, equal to 1.0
